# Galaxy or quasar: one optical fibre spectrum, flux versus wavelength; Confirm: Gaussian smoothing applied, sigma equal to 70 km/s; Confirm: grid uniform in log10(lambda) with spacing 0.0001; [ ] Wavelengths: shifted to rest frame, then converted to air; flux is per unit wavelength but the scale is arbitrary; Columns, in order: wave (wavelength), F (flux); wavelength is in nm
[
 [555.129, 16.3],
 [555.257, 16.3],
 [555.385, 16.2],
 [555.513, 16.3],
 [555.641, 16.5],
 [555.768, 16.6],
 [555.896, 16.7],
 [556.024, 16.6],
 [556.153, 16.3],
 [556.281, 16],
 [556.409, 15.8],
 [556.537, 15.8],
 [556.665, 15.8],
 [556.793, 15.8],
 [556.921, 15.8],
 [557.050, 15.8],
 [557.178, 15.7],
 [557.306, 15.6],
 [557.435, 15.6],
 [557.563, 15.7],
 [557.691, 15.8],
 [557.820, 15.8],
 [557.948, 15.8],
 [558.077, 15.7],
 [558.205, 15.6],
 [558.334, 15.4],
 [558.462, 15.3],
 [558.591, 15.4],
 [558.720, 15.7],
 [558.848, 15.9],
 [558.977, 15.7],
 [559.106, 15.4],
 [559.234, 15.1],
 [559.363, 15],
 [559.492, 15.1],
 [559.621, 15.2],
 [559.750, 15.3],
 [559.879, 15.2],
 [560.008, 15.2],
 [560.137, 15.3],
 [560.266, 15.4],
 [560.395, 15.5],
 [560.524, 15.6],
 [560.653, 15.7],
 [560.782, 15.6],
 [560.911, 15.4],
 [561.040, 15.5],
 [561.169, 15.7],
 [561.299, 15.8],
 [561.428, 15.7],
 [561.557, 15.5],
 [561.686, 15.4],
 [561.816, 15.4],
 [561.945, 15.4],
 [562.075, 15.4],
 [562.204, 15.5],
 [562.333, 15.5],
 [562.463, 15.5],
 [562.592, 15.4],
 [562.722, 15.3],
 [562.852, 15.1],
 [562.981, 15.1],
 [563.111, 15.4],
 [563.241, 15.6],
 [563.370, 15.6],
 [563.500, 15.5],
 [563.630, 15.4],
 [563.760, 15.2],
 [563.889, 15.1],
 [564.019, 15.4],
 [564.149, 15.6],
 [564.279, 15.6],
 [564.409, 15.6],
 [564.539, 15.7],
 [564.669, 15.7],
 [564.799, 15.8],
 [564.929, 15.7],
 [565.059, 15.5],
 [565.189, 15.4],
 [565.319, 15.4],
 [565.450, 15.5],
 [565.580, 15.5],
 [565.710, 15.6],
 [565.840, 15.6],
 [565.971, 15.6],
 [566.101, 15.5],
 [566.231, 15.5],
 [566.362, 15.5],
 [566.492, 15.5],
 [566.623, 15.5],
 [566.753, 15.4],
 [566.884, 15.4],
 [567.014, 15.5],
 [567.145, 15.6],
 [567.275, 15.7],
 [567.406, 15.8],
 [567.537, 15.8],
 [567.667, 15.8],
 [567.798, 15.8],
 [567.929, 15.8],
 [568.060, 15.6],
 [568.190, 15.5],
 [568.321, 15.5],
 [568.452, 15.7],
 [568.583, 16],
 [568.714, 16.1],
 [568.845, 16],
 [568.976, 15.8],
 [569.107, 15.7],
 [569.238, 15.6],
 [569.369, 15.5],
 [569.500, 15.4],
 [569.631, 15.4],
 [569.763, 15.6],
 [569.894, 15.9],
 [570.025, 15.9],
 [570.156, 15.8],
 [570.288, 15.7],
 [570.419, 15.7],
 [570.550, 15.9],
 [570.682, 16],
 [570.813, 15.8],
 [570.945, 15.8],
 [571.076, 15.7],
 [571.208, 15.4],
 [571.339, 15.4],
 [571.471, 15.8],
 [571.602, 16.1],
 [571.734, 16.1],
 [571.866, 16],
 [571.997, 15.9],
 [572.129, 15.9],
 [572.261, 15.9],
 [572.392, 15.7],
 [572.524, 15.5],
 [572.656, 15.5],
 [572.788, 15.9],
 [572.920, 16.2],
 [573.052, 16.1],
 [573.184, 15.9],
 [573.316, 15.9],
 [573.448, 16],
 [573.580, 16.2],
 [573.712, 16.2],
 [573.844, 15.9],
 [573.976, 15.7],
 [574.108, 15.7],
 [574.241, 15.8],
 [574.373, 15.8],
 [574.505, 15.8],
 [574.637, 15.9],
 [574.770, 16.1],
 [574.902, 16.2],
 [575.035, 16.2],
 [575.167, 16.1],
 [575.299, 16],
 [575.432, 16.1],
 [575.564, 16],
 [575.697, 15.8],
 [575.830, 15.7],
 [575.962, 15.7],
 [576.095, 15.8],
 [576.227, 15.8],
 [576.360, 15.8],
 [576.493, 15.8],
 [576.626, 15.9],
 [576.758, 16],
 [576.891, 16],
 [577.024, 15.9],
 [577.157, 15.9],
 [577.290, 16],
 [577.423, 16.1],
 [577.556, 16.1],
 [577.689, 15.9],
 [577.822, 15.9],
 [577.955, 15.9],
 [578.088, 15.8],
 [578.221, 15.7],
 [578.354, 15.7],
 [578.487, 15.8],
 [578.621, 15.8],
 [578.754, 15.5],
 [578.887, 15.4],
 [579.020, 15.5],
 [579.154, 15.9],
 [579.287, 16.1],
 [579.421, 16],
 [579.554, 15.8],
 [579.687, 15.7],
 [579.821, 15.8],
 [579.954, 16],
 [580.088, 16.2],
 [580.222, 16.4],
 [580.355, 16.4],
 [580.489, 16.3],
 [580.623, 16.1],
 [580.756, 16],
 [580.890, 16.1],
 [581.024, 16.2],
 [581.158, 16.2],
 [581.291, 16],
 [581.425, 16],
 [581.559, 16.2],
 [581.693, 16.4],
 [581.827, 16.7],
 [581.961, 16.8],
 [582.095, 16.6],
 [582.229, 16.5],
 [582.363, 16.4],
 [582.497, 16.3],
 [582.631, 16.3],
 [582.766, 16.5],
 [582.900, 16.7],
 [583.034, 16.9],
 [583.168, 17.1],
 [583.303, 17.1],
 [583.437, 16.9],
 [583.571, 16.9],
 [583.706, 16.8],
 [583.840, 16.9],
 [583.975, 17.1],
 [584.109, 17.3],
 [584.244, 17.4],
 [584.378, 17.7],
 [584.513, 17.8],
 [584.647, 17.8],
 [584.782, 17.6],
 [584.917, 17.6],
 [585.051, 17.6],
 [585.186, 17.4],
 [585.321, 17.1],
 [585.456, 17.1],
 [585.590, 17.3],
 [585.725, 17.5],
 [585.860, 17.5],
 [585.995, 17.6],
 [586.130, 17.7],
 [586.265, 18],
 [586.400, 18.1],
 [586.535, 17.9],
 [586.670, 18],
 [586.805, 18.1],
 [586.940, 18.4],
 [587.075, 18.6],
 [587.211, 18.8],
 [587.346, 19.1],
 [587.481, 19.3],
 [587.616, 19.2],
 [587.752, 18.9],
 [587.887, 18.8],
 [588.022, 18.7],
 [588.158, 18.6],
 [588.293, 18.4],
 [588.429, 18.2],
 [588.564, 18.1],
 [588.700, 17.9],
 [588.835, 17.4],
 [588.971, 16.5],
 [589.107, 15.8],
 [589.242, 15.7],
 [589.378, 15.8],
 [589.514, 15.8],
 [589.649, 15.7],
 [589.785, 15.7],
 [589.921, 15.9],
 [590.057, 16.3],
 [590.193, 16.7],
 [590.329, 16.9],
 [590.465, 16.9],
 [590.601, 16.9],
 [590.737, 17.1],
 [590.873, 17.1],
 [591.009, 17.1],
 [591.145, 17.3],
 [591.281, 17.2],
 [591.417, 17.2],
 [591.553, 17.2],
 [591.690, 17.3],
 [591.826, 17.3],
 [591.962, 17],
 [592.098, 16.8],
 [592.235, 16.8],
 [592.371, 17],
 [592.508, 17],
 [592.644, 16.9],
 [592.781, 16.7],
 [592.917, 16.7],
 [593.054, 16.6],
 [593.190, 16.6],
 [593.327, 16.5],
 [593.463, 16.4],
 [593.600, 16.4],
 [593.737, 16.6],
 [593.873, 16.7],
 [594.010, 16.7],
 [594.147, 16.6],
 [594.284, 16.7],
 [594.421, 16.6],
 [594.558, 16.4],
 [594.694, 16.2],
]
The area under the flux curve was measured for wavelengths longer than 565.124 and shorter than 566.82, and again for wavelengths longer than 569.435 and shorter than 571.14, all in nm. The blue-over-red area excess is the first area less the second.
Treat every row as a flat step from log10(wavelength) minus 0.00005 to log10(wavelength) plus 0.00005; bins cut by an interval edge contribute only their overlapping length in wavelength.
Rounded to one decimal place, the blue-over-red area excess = -0.6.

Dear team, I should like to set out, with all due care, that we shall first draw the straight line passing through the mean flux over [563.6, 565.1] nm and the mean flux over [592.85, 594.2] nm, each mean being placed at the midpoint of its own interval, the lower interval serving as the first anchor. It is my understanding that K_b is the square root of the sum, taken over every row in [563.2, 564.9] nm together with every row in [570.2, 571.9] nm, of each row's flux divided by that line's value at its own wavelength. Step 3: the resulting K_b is 5.10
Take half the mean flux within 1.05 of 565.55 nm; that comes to 7.78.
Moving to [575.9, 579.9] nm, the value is 7.92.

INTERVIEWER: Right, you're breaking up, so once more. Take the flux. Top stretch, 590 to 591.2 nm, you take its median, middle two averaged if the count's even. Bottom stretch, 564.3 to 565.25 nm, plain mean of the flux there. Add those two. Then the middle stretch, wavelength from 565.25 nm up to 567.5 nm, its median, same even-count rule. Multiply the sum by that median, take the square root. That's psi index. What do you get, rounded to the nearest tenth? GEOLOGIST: 22.5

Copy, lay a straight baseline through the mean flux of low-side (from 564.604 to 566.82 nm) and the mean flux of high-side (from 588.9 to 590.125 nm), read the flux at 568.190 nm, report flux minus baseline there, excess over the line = -0.1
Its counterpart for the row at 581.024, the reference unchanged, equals 0.4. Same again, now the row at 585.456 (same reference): 1.3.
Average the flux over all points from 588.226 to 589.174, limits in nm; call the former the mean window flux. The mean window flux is 17.5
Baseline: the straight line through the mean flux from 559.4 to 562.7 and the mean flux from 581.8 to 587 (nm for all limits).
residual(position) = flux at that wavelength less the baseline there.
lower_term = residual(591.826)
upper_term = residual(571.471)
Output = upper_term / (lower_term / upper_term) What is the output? -0.4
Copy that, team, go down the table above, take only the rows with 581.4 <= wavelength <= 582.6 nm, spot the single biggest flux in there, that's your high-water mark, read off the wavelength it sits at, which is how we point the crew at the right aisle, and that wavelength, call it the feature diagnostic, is 581.961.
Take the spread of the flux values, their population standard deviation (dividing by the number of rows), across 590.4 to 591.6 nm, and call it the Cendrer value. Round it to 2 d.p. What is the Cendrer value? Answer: 0.13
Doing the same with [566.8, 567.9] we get 0.15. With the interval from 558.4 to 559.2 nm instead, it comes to 0.21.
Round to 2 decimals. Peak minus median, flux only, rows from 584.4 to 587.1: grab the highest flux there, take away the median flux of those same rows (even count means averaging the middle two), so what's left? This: 0.95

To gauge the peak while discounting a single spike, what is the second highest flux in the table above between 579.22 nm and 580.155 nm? 16.1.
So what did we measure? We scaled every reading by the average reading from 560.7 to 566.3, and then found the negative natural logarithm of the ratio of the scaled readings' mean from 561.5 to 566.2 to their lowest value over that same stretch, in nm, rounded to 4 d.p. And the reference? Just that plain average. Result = -0.0244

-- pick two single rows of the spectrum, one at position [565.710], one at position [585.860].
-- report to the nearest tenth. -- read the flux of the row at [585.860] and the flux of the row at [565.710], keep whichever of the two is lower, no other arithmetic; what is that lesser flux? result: 15.6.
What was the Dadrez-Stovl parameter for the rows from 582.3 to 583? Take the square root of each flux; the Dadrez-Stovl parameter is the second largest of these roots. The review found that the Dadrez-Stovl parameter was 4.06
